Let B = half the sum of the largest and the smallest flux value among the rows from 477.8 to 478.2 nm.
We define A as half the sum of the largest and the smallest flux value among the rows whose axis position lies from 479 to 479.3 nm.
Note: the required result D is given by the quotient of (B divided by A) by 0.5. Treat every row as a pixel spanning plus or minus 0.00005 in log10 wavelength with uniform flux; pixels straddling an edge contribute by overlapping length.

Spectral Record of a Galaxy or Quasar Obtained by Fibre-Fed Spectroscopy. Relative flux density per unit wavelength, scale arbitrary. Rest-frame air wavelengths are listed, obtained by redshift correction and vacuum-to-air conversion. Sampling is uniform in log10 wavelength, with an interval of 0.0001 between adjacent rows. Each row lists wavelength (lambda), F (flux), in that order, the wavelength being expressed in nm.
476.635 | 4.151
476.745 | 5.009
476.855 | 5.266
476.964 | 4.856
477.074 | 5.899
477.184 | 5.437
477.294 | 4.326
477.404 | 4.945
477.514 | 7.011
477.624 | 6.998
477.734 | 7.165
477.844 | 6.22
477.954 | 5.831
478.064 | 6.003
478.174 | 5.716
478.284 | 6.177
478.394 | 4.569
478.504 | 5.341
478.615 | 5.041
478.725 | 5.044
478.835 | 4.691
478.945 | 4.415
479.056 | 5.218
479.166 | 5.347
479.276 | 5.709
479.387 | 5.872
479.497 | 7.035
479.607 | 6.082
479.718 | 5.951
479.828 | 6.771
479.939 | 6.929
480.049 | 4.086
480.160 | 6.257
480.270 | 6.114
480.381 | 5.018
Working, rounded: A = 5.46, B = 6.0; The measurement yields 2.2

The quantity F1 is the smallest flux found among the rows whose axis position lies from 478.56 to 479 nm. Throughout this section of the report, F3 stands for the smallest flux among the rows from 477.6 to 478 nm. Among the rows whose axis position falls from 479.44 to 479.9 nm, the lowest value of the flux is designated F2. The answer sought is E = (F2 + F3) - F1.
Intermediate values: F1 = 4.415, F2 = 5.951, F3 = 5.831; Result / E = 7.4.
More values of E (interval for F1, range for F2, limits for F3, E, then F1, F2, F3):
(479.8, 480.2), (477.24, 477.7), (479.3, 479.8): 6.1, 4.086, 4.326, 5.872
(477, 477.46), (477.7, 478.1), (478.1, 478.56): 6.1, 4.326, 5.831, 4.569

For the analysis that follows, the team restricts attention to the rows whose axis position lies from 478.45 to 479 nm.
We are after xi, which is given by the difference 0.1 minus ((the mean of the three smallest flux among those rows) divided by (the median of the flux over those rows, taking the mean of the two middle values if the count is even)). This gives -0.84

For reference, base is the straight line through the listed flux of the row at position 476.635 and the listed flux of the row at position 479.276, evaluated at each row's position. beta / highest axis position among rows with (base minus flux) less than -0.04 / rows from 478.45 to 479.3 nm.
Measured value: 478.504 nm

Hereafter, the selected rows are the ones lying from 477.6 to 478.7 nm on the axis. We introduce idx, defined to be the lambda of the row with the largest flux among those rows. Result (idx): 477.734 nm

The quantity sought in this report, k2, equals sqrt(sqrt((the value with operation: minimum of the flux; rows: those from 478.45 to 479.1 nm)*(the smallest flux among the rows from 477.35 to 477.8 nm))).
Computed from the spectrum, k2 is 2.16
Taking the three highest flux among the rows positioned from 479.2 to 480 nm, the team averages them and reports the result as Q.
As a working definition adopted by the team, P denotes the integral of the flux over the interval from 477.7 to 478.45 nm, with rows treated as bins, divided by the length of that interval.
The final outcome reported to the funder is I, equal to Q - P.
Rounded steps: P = 5.9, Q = 6.9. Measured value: 0.99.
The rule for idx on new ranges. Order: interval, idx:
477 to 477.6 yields 477.514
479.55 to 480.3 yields 479.939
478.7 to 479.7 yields 479.497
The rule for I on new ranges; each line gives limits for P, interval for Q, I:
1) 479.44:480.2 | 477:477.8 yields 0.90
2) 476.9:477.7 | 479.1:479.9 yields 0.95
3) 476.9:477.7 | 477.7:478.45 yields 0.84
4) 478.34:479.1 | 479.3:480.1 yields 2.02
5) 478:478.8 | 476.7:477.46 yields 0.13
